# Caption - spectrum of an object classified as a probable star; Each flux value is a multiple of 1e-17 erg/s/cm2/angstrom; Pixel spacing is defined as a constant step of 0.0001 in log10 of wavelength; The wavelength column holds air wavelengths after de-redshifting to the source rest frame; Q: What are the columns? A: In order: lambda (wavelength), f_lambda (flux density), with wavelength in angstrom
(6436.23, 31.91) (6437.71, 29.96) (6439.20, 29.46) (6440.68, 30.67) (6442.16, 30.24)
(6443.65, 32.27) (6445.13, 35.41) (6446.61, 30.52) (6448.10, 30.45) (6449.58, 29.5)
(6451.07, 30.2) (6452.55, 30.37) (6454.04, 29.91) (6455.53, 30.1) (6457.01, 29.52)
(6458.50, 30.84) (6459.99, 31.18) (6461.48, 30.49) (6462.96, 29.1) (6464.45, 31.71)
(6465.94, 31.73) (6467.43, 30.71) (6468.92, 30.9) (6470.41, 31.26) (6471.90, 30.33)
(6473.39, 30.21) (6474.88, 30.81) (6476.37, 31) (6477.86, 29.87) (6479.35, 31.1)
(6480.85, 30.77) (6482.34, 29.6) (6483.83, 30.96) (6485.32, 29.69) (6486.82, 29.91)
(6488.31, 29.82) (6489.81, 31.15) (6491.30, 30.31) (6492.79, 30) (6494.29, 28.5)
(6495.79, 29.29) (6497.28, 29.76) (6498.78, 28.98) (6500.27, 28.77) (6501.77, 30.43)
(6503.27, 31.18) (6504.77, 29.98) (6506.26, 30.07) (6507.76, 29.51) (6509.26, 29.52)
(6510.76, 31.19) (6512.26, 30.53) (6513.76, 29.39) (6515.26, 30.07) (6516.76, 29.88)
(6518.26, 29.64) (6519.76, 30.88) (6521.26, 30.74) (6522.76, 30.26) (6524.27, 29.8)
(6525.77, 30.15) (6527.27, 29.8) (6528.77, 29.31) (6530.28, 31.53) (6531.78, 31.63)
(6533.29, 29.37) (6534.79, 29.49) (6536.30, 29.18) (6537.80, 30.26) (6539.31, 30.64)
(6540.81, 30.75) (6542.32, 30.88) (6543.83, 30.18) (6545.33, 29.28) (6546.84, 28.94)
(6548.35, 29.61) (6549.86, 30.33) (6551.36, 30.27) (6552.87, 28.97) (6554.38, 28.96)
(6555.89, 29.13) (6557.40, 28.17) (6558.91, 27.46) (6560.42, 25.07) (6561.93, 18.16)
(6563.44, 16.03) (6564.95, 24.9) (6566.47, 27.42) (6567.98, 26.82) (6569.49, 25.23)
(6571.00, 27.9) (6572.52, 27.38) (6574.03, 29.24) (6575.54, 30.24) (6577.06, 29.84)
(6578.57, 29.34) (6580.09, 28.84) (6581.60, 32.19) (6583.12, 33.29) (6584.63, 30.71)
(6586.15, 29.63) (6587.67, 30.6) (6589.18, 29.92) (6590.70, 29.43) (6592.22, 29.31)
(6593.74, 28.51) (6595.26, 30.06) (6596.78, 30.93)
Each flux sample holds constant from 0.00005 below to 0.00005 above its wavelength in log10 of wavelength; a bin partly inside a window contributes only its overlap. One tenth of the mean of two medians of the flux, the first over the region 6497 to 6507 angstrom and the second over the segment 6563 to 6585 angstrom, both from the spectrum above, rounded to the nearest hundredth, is 2.94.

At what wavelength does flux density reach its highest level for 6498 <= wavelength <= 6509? 6503.27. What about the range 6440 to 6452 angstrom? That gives 6445.13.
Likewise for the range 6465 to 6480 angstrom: 6465.94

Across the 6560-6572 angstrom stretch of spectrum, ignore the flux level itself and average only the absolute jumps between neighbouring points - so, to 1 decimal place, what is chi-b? 3.6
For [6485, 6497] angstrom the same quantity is 0.7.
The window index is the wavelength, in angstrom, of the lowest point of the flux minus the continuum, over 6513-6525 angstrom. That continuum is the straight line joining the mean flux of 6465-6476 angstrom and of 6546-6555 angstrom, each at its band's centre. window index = 6513.76 angstrom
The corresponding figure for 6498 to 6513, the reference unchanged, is 6500.27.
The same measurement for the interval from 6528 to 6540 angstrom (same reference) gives 6536.30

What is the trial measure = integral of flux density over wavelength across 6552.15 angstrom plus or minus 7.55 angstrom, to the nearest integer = 439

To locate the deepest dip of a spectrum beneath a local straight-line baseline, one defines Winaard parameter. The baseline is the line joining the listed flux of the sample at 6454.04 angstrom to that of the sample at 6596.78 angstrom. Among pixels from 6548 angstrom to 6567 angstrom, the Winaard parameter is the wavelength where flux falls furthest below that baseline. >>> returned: 6563.44 angstrom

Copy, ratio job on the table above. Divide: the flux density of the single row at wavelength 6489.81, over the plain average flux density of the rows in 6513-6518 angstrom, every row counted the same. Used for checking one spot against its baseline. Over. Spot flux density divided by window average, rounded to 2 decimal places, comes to 1.05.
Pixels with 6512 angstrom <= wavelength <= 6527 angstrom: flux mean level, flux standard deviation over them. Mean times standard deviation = 14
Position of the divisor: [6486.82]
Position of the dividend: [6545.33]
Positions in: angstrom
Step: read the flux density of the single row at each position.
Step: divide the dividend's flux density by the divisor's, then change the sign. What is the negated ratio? -0.98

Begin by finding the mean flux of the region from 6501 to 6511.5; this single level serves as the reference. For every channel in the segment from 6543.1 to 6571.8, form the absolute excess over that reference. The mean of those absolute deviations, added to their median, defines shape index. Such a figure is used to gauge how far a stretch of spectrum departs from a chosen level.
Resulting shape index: 5.4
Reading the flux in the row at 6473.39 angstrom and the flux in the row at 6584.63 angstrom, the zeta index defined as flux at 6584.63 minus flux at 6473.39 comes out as 0.5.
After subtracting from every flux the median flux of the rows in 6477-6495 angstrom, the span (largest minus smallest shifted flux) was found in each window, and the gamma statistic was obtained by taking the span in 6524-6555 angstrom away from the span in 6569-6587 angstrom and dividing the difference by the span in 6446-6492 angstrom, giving 2.0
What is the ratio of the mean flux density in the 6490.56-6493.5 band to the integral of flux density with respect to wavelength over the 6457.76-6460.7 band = 0.33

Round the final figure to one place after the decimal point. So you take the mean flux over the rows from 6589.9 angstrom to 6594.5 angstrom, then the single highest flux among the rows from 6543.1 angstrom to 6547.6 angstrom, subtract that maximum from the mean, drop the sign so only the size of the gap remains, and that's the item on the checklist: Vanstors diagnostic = 1.1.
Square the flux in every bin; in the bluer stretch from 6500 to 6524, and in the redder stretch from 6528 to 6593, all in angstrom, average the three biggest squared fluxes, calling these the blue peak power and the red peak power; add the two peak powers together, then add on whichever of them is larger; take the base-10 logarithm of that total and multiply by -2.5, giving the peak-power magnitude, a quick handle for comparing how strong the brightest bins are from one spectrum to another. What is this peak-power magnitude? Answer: -8.72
